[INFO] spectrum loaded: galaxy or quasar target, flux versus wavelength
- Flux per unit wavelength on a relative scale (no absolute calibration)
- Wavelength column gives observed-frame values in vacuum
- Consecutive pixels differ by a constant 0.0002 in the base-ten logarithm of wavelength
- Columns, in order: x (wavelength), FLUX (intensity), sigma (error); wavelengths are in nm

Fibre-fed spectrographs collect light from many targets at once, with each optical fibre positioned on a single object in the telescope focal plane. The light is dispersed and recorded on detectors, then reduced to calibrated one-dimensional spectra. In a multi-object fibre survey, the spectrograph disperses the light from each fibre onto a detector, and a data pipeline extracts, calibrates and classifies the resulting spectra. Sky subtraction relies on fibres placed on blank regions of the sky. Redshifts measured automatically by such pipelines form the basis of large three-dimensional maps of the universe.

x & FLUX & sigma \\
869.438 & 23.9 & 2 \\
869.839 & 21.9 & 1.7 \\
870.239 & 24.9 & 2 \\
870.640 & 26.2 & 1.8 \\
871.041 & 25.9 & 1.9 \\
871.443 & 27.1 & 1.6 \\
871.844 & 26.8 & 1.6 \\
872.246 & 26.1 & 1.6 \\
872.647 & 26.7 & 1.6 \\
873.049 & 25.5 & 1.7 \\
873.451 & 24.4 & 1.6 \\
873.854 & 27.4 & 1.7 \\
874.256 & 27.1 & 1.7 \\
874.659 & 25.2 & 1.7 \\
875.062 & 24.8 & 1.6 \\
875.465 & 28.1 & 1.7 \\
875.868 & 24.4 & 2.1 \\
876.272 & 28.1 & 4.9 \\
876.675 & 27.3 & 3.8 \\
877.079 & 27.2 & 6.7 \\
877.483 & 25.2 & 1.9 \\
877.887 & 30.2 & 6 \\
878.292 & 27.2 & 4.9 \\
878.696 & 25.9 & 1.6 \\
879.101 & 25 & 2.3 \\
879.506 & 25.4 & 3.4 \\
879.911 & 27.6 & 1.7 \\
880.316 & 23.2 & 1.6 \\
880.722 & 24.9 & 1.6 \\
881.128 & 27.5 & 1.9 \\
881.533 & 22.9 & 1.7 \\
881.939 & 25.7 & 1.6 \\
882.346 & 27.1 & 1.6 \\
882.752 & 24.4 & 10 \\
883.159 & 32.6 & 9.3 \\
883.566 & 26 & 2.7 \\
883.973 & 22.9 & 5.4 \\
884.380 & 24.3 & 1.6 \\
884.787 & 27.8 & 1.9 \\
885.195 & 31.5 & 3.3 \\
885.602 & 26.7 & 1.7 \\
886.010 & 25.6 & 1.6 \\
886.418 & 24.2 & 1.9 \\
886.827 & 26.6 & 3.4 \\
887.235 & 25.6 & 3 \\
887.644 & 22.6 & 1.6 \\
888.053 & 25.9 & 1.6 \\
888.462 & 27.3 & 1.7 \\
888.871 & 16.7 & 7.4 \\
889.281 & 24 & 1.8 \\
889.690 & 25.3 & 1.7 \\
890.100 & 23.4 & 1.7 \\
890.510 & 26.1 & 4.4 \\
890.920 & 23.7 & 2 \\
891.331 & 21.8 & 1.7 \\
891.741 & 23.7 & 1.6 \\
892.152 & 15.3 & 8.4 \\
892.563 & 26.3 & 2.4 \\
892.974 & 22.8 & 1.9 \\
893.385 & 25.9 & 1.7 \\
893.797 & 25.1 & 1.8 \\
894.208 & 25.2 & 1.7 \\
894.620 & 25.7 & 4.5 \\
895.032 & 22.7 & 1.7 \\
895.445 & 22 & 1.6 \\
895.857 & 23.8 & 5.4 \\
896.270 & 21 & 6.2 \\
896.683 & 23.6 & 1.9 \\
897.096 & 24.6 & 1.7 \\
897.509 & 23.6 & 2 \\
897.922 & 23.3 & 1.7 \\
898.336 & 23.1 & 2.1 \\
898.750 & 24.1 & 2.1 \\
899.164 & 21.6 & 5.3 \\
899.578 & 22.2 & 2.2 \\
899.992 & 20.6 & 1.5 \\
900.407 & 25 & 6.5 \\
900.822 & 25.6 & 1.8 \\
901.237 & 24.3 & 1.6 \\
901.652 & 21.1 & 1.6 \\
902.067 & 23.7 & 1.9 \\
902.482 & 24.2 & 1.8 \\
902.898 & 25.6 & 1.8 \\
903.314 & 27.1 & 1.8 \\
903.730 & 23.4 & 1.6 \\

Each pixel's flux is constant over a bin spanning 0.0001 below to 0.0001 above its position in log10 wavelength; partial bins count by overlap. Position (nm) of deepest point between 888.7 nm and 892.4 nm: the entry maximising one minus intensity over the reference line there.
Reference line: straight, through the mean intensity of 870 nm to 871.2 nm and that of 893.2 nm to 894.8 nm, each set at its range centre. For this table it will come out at 892.152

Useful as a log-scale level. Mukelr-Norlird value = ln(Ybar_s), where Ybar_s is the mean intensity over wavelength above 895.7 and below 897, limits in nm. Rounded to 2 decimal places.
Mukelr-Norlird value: 3.13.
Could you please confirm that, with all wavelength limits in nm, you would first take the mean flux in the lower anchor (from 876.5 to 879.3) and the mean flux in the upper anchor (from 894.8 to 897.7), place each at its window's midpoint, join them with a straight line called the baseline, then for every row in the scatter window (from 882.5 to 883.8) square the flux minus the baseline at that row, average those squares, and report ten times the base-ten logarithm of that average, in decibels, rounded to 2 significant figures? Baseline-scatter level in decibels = 12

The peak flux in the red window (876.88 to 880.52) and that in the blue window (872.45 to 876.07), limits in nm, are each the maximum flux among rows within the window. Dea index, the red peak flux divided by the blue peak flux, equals 1.07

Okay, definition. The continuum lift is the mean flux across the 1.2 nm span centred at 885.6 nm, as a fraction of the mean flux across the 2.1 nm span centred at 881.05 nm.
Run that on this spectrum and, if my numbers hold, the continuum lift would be 1.12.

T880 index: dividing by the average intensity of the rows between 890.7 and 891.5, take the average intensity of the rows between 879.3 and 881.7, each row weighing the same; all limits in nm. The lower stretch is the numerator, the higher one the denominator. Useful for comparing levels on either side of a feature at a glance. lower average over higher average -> 1.11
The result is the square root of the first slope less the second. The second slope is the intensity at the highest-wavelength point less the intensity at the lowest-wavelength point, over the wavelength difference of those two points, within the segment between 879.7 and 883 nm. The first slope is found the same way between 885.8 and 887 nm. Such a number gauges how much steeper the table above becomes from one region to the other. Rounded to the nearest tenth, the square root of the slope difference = 1.5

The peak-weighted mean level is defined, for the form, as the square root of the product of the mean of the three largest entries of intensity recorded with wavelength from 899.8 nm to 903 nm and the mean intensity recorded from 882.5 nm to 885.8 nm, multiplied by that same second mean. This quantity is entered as 708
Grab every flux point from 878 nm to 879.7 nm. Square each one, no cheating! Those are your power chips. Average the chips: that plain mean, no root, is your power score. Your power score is 670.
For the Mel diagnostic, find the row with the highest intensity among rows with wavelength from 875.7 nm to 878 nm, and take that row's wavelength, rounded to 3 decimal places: 877.887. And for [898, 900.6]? 900.407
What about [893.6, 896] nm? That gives 894.620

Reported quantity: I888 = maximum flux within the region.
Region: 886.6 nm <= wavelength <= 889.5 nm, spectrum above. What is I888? 27.3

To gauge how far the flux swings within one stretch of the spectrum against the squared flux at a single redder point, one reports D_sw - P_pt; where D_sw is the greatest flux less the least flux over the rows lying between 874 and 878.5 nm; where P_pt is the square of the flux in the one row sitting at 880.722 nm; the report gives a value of -614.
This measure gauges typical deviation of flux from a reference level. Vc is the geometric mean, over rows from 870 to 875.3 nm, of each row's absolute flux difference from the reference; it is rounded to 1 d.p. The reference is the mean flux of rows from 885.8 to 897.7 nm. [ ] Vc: 2.0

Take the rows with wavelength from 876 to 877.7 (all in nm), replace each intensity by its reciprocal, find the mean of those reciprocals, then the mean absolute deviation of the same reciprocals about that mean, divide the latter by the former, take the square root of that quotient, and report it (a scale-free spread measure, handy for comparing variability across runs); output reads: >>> 0.18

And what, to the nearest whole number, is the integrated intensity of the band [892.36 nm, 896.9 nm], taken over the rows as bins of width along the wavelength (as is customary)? 109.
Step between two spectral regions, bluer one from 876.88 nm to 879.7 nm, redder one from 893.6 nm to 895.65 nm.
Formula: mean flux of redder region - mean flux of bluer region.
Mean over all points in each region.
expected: -2.45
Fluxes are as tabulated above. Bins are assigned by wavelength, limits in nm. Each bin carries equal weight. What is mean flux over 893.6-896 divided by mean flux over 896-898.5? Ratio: 1.04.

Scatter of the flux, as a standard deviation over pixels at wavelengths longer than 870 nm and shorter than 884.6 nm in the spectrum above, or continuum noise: 1.9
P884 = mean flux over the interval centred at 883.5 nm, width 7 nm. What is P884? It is 26.1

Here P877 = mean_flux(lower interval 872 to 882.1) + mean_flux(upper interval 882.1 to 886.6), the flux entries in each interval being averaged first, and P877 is 53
